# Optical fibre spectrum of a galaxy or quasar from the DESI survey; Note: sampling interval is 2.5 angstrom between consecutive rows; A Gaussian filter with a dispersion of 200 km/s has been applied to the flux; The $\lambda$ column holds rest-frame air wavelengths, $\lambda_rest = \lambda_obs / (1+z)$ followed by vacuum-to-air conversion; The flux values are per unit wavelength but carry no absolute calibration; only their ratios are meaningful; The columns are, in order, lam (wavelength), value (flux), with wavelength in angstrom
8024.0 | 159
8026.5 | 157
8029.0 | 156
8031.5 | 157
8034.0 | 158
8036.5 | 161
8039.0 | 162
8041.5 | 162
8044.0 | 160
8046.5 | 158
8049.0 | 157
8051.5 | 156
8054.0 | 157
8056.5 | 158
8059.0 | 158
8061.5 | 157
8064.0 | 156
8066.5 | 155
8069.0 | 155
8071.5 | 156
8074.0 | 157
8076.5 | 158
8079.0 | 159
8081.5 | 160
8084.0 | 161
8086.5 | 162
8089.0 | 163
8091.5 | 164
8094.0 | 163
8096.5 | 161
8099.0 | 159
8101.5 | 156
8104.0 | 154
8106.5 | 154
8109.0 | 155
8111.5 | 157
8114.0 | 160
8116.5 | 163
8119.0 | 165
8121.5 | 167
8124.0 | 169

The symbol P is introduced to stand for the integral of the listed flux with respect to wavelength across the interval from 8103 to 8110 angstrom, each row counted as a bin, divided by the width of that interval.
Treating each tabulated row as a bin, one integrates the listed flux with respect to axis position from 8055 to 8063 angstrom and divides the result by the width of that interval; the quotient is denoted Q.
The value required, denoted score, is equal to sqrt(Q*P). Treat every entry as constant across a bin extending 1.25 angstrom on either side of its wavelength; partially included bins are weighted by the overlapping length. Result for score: 156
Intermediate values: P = 154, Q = 158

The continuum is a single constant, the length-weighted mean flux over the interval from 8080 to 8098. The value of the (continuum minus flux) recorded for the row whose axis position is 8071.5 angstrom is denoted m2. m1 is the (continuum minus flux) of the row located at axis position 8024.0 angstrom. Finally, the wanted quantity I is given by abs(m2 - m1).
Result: 3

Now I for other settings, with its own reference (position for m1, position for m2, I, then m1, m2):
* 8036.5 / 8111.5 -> 4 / 0.9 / 4.9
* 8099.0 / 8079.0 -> 0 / 2.9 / 2.9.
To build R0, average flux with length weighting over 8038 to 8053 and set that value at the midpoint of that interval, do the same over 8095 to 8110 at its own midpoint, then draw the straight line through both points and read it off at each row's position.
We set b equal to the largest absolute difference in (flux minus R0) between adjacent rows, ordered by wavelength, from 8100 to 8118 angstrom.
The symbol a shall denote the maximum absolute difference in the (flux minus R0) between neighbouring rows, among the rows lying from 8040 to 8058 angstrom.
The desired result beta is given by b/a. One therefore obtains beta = 1.6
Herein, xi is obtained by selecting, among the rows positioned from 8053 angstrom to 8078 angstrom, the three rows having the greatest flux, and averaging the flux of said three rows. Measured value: 158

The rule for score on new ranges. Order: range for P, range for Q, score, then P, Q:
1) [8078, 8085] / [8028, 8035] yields 158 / 160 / 157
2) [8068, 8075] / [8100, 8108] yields 155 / 156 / 155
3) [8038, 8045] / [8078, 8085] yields 161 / 161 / 160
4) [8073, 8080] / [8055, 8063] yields 158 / 158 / 158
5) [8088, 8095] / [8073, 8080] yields 161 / 163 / 158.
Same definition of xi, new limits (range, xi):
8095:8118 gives 161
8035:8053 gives 162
